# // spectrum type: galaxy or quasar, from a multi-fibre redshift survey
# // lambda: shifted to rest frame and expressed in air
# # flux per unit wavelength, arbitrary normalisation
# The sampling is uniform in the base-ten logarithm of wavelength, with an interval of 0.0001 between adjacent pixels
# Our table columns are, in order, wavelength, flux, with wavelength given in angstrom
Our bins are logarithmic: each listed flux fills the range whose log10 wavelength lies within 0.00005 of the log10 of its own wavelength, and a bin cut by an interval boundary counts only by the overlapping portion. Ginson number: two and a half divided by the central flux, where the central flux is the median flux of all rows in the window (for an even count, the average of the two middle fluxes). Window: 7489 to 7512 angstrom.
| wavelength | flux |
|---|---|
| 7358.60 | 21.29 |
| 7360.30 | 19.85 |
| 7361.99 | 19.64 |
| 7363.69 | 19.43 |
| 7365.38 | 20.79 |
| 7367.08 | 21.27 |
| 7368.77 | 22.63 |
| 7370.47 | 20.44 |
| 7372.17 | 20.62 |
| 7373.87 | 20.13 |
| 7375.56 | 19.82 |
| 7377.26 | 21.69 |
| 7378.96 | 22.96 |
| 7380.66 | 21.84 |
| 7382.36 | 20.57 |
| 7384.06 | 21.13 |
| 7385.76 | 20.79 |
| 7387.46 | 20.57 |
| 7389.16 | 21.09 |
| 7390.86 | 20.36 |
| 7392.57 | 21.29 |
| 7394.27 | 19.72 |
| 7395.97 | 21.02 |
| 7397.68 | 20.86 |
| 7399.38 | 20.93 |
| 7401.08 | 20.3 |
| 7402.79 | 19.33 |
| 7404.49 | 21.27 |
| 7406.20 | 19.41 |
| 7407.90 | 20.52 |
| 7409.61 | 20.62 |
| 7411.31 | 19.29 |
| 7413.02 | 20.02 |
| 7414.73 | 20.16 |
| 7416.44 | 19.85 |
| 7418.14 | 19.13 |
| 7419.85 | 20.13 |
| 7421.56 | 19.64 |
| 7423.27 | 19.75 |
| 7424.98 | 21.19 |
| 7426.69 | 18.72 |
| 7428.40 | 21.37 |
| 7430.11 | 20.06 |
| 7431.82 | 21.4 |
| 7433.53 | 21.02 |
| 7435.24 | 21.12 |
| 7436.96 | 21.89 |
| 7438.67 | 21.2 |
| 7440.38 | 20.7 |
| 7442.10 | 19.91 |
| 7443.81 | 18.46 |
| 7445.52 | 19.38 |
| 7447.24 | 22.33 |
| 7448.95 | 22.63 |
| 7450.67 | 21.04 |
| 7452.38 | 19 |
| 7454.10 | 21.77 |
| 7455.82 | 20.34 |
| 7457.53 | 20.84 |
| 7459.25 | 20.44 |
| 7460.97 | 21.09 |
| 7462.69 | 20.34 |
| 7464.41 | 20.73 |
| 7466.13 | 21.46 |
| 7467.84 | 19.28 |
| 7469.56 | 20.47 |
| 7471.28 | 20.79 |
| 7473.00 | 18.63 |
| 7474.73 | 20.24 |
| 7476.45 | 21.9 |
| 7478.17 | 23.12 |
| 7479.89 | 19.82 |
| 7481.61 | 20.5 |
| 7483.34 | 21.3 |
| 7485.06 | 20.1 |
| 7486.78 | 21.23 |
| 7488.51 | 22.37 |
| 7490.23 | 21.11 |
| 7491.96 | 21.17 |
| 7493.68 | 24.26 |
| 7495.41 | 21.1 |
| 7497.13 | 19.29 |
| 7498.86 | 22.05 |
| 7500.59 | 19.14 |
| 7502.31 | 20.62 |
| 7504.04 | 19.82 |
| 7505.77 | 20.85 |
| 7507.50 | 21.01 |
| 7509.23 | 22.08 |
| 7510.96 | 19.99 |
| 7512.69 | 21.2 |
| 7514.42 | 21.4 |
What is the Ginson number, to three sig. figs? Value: 0.119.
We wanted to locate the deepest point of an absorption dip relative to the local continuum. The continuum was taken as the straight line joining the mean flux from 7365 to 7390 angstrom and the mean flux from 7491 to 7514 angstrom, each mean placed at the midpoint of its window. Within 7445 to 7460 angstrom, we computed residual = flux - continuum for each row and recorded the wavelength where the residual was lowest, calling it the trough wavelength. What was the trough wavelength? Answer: 7452.38 angstrom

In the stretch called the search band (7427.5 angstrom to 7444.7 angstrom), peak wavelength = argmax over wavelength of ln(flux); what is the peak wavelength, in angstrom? 7436.96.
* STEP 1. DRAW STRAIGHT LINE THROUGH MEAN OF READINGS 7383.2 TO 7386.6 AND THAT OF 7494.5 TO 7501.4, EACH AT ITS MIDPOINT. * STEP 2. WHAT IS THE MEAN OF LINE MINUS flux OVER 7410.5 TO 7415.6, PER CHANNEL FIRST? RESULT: 1.0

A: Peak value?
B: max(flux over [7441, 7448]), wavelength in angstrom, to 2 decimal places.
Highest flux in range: 22.33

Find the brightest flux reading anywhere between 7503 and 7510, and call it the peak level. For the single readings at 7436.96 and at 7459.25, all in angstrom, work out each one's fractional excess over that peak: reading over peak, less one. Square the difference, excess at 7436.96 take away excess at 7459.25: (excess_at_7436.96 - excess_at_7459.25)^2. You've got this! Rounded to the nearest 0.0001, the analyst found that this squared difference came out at 0.0043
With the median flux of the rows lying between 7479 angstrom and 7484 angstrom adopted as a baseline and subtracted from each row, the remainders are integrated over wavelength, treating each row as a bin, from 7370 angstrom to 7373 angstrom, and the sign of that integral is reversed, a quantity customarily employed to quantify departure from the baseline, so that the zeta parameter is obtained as -0.1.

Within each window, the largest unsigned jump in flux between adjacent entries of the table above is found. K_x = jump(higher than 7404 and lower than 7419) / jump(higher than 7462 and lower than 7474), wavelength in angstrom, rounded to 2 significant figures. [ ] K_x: 0.85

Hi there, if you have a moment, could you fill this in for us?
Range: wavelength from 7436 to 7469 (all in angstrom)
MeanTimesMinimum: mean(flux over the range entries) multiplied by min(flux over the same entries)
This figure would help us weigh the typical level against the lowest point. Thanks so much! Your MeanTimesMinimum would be 382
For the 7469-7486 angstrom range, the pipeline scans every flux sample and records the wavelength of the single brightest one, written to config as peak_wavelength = 7478.17 angstrom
